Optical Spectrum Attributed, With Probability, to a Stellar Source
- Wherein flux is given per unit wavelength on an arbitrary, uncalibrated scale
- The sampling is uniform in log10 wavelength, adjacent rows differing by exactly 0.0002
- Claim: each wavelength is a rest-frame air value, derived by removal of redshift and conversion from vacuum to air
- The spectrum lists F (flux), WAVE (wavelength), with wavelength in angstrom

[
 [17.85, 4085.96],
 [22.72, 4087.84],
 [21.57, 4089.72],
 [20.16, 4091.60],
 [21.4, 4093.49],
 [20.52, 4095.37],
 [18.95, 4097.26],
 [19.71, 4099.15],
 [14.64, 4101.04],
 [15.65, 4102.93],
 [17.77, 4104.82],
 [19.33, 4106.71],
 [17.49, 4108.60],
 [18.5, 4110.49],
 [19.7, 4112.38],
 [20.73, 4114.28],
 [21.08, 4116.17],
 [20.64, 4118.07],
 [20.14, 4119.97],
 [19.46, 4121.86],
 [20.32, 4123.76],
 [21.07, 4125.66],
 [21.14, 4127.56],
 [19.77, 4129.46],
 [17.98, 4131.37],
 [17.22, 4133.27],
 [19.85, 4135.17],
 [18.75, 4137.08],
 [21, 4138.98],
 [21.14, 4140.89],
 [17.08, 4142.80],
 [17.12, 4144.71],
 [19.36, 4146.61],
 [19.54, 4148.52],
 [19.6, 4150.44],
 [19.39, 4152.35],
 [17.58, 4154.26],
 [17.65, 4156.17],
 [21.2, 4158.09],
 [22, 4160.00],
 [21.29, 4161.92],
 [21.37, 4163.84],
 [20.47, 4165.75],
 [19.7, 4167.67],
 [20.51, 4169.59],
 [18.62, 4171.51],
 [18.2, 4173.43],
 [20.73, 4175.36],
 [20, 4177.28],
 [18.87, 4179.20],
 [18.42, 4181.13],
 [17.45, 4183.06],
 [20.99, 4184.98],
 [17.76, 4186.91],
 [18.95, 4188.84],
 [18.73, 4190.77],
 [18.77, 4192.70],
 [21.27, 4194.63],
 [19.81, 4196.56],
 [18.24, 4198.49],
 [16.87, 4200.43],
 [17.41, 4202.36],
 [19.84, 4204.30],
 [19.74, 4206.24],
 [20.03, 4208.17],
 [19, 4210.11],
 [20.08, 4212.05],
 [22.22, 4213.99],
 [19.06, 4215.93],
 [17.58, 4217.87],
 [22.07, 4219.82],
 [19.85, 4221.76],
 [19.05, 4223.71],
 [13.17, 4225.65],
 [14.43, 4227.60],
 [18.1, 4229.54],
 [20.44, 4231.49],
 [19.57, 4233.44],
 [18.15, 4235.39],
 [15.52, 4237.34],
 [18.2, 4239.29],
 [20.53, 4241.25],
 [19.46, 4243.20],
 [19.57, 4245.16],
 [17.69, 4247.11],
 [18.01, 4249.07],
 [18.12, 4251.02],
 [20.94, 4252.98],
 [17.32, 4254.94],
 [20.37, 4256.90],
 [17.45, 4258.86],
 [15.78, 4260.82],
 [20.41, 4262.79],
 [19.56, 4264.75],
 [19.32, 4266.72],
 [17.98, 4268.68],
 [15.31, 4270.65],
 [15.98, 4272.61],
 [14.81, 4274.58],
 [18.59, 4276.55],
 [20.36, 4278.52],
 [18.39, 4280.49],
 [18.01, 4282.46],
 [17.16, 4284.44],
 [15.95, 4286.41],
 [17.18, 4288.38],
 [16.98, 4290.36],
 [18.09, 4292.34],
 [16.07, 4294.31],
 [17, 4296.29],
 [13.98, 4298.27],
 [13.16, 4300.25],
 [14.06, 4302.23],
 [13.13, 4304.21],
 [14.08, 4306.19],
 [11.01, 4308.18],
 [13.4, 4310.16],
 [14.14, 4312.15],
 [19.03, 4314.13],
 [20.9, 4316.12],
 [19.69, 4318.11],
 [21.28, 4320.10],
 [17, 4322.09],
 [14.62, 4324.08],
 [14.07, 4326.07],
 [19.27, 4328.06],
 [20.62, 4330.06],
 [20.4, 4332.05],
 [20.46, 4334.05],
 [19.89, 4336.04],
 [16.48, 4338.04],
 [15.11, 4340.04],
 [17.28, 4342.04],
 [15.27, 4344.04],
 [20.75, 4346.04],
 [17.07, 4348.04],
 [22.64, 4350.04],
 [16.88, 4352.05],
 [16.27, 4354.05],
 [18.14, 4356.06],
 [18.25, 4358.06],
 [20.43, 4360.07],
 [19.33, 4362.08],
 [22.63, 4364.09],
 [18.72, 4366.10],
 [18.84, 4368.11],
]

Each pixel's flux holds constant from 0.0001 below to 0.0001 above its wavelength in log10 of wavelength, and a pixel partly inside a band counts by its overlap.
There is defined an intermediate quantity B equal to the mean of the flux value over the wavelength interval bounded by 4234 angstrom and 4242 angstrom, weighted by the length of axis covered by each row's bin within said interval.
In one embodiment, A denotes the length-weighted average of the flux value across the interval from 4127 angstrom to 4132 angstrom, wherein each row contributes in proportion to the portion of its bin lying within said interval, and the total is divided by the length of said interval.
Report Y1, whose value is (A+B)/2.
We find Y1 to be 18.8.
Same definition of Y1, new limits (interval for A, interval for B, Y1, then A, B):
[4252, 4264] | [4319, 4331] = 18.3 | 18.7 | 17.8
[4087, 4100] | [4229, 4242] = 19.7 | 20.7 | 18.6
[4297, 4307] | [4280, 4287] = 15.6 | 13.8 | 17.4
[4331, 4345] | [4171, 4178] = 18.6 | 17.9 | 19.4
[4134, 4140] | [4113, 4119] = 20.3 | 19.8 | 20.7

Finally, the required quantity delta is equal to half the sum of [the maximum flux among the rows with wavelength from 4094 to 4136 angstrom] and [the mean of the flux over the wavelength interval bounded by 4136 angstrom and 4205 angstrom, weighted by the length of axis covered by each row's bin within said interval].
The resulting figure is 20.2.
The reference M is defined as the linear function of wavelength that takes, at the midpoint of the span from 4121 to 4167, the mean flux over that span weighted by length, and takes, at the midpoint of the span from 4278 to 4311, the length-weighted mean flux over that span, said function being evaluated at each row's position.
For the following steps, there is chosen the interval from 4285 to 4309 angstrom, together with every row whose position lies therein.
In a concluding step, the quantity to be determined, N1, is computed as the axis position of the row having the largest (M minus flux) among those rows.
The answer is 4308.18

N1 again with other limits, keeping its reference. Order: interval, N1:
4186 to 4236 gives 4225.65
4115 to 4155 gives 4133.27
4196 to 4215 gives 4200.43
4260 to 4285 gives 4274.58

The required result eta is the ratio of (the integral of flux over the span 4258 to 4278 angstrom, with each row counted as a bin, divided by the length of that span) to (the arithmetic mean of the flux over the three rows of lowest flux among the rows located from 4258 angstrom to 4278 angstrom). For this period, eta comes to 1.15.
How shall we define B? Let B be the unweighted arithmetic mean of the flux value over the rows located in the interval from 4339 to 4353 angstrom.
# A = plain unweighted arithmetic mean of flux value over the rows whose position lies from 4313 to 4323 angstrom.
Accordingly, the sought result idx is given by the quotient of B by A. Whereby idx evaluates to 0.91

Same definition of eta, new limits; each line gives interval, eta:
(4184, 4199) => 1.06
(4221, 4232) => 1.14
